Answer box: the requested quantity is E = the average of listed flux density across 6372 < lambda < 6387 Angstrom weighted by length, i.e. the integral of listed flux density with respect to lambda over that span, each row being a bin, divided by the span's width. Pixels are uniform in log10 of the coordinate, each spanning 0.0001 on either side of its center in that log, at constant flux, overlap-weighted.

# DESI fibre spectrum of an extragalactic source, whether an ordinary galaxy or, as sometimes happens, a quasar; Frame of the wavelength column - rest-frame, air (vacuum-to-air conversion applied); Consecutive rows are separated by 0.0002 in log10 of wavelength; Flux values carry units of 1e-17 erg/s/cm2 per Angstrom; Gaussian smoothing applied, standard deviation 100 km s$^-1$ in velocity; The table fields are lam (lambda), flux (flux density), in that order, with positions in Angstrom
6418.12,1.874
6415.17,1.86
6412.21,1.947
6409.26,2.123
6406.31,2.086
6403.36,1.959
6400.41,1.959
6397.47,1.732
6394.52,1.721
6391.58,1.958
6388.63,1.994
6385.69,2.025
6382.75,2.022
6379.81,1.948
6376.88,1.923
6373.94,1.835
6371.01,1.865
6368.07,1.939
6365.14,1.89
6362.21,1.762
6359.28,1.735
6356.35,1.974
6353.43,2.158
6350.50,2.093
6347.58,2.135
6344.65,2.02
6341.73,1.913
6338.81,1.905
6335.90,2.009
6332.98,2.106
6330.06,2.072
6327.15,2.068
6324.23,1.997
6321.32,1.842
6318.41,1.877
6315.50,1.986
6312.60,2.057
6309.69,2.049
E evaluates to 1.95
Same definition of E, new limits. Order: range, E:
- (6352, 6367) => 1.90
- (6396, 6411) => 1.97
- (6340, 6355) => 2.06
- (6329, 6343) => 2.00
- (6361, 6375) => 1.86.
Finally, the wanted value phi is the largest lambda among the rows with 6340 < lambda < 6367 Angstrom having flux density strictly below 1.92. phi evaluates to 6365.14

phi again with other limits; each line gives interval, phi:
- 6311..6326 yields 6321.32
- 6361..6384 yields 6373.94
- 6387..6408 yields 6397.47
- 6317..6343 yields 6341.73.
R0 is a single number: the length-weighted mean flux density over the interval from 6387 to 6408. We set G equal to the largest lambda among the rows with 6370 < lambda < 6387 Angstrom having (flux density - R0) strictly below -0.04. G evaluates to 6373.94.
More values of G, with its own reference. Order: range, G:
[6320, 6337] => 6321.32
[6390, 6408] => 6397.47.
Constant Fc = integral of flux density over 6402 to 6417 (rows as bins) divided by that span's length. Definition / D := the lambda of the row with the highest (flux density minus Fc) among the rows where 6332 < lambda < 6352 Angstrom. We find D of 6347.58 Angstrom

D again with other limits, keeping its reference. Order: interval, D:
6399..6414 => 6409.26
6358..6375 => 6368.07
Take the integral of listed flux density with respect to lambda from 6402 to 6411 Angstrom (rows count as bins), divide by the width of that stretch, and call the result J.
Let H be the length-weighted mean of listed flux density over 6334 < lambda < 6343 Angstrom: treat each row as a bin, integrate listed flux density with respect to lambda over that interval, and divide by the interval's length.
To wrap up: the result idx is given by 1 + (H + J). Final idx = 5.01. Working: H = 1.95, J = 2.05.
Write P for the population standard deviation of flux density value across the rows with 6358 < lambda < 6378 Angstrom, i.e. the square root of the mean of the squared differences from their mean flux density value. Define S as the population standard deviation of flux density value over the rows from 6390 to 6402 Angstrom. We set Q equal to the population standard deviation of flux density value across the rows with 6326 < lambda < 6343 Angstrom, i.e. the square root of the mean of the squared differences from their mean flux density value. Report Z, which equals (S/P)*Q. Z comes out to 0.13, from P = 0.072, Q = 0.078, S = 0.12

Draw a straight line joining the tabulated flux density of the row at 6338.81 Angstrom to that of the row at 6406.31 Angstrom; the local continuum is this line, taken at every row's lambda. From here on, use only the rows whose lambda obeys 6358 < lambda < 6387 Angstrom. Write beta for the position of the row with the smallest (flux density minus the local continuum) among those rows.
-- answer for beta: 6359.28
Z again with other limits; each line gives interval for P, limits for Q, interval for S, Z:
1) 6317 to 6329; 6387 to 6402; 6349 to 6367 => 0.21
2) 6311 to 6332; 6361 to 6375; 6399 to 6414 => 0.05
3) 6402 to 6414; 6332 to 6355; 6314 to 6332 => 0.10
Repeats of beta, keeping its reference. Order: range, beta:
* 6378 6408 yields 6394.52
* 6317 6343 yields 6321.32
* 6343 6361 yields 6359.28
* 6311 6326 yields 6321.32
